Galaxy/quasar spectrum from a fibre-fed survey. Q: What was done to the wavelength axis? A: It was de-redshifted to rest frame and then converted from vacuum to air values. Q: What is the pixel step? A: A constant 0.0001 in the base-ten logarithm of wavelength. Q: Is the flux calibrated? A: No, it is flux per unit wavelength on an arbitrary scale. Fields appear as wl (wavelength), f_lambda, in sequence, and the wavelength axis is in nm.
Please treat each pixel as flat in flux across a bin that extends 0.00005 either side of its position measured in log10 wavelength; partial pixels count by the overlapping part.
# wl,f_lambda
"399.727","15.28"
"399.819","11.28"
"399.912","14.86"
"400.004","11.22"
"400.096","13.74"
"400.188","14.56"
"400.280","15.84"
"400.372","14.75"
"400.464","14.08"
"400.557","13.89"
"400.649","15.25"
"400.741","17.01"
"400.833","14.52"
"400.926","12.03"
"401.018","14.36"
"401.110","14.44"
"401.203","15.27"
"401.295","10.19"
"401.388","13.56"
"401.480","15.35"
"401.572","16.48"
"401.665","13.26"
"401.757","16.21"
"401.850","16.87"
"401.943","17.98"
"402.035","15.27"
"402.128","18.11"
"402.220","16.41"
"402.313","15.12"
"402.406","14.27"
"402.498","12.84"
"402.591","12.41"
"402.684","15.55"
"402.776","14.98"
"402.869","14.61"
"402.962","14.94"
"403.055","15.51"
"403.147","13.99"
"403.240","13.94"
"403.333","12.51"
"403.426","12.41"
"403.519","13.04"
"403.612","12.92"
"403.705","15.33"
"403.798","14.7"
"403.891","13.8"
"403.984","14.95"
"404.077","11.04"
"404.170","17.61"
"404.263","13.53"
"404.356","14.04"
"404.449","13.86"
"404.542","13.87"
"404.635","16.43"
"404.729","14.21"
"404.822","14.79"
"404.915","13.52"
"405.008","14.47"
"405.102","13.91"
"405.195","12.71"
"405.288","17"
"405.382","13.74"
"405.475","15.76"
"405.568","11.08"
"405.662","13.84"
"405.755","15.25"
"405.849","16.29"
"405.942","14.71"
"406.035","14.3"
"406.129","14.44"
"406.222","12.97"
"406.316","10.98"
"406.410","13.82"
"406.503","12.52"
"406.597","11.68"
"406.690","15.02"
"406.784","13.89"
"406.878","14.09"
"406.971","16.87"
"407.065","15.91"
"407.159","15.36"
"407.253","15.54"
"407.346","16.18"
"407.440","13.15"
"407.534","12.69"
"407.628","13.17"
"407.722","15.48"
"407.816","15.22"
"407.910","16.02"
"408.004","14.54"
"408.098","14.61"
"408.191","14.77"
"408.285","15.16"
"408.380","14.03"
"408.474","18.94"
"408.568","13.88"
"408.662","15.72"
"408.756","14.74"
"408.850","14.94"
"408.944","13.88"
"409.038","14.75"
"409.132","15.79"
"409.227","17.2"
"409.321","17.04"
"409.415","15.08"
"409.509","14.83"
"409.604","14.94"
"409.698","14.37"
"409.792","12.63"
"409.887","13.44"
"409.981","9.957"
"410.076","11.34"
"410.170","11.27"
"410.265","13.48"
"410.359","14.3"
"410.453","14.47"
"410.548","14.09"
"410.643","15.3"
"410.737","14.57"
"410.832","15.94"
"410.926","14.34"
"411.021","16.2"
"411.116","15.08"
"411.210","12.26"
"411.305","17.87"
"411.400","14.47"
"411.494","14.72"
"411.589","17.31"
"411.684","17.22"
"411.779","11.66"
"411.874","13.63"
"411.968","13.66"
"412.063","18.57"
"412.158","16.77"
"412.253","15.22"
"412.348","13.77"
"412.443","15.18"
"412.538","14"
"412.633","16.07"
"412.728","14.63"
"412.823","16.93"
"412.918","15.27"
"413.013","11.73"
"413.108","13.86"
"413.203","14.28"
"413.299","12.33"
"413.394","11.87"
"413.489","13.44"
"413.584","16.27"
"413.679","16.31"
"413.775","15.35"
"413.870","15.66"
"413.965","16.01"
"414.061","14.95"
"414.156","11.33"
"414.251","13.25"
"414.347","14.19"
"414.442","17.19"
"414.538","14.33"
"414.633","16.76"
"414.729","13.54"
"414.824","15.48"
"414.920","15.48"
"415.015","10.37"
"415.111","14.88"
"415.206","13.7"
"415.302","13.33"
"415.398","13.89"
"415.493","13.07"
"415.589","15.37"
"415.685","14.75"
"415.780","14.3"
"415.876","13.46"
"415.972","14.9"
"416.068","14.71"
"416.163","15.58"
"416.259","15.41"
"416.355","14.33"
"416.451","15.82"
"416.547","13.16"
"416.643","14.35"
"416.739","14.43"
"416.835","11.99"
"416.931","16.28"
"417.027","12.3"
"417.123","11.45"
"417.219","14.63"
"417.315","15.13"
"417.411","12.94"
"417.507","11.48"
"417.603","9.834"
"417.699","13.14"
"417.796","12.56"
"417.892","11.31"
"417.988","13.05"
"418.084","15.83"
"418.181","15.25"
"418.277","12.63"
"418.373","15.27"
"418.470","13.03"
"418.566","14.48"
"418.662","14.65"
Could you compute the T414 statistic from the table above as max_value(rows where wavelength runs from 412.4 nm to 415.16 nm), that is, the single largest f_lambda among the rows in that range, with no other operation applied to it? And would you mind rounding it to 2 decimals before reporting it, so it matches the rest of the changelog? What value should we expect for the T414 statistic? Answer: 17.19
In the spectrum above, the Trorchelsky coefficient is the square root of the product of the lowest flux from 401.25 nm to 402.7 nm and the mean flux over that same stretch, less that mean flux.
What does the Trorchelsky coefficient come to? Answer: -2.6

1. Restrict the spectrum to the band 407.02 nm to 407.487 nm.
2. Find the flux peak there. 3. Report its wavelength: 407.346 nm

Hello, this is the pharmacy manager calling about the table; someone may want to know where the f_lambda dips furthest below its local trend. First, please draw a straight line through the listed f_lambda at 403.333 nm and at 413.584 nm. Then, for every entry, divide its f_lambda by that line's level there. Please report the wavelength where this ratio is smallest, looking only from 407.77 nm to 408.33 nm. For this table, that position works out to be 408.004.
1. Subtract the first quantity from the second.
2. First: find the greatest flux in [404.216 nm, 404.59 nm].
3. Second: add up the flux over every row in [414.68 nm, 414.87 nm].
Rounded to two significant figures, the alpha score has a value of 15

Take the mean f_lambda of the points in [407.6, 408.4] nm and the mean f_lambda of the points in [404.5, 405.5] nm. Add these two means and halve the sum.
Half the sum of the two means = 14.7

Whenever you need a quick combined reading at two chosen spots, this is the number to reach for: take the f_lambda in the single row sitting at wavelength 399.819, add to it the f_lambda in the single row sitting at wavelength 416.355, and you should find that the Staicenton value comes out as 26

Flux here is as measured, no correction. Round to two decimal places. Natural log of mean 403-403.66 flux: 2.60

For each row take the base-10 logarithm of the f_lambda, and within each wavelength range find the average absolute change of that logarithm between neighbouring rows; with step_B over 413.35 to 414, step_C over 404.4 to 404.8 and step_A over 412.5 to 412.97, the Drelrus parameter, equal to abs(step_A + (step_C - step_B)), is 0.07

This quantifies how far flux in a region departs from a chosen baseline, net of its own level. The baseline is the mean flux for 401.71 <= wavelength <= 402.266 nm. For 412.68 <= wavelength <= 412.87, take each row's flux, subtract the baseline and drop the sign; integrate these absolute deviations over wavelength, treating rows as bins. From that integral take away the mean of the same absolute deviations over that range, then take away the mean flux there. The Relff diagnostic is -16.7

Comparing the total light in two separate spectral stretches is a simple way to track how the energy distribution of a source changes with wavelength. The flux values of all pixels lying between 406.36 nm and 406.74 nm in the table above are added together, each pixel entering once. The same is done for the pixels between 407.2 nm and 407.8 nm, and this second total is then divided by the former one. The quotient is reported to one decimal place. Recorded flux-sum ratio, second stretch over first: 1.6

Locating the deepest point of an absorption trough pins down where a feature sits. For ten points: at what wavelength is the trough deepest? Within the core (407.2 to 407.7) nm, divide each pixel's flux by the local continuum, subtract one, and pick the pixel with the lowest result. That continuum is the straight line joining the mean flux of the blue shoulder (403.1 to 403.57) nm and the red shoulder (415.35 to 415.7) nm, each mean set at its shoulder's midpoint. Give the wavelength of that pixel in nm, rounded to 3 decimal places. 407.534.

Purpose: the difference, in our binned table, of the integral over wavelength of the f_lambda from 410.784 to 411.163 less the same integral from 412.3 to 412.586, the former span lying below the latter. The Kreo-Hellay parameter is 1.7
